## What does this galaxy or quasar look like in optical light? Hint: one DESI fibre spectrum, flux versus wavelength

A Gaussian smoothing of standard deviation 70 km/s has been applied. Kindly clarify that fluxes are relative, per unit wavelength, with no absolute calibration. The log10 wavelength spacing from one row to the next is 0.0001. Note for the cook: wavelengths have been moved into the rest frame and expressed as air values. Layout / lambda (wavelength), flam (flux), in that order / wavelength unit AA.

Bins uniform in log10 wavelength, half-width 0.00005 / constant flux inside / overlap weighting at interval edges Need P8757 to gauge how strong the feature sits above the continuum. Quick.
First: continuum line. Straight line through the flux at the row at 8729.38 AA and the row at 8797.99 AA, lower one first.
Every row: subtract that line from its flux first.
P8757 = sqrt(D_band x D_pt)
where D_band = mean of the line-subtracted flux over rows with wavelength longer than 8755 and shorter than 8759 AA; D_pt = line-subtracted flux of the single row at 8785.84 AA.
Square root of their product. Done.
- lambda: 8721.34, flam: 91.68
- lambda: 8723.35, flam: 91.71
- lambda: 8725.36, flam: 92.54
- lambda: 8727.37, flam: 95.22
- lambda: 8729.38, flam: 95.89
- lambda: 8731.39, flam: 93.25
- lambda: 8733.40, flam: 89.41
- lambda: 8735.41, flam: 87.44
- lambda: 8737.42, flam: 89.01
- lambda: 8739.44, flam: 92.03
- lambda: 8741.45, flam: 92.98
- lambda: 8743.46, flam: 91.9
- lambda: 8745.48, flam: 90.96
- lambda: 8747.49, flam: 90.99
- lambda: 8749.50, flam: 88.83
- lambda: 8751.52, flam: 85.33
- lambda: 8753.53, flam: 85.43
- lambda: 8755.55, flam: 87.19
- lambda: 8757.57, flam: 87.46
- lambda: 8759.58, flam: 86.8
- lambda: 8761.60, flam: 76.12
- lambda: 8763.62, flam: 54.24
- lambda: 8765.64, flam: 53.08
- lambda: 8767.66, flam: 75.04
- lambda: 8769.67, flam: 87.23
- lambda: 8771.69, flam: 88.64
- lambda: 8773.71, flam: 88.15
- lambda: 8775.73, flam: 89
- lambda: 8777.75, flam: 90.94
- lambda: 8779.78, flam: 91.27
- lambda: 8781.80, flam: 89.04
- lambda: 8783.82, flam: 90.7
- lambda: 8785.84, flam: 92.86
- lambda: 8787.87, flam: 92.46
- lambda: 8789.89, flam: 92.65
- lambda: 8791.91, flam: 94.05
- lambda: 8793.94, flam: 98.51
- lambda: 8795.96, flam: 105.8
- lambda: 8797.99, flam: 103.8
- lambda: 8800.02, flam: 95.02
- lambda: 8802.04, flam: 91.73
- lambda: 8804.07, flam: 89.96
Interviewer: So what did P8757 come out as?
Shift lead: 10.6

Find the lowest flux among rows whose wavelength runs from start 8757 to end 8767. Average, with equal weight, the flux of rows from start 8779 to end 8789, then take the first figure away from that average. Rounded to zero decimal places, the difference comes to 38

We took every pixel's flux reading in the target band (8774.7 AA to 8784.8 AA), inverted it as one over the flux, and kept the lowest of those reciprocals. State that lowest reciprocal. 0.0110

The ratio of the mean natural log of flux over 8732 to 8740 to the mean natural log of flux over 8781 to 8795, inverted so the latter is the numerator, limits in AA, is 1.01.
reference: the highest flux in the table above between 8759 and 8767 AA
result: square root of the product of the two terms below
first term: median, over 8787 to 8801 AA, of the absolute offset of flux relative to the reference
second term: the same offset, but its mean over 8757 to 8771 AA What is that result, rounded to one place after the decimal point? 10.3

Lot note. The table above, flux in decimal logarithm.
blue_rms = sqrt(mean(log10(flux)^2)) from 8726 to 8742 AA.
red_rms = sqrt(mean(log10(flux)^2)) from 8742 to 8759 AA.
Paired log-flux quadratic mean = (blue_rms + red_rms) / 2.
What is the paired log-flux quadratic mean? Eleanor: 1.96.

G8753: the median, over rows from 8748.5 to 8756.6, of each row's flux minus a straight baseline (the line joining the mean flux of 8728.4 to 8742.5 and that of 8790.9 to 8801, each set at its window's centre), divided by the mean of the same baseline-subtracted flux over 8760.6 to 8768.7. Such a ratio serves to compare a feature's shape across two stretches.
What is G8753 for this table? 0.2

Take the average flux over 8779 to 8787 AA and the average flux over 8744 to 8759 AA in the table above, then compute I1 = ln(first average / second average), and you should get 0.03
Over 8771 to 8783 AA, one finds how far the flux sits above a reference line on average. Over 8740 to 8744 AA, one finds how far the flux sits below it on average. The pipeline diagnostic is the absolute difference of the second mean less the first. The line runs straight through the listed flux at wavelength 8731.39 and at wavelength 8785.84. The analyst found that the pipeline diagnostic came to 4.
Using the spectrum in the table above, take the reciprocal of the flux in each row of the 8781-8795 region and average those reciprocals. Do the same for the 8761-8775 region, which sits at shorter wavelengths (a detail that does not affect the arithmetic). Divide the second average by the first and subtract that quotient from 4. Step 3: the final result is 2.70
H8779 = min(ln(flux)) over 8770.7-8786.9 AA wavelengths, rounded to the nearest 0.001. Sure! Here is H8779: 4.479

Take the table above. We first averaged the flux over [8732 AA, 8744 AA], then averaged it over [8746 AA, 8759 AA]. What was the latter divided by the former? 0.97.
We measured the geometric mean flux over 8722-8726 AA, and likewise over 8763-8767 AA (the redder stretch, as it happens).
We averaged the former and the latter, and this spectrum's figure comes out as 73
